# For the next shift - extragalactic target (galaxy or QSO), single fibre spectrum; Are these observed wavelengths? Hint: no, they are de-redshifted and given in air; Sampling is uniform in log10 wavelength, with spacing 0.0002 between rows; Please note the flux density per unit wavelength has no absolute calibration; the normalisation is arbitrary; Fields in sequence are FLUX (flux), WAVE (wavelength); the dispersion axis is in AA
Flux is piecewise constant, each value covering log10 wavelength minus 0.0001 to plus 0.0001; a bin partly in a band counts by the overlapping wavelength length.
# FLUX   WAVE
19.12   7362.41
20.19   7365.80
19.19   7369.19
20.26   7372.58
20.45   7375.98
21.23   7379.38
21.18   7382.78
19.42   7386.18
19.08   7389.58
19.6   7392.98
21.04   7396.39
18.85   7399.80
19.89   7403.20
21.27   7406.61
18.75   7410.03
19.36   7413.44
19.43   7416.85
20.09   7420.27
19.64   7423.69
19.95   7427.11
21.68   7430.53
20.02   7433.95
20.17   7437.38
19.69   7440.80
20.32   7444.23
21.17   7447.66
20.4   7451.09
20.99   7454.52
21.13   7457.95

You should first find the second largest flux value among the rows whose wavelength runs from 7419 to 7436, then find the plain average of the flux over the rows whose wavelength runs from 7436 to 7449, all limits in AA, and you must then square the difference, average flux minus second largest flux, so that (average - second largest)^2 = 0.1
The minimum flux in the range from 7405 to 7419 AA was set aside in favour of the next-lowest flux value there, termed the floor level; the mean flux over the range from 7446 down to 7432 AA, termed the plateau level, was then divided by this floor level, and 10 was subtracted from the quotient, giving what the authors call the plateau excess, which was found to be -8.96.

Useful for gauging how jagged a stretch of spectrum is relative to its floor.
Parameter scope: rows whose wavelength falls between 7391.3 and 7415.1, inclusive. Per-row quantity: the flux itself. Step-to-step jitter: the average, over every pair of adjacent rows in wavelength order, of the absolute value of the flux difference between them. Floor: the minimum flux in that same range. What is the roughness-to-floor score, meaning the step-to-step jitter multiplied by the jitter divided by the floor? 0.125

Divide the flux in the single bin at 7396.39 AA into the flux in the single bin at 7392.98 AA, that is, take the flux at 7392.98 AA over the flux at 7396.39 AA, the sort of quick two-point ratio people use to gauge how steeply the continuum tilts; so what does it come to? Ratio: 0.93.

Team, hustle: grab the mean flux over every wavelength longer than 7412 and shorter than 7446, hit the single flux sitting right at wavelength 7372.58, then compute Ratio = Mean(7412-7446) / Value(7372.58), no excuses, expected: 0.99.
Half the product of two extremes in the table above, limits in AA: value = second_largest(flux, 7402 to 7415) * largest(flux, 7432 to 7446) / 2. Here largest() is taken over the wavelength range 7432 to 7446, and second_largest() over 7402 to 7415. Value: 202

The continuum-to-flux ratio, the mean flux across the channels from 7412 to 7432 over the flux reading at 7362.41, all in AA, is 1.05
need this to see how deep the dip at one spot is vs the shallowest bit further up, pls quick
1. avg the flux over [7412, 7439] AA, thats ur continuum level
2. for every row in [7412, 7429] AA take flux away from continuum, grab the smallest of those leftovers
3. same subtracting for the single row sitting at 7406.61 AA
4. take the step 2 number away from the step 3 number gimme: -1.2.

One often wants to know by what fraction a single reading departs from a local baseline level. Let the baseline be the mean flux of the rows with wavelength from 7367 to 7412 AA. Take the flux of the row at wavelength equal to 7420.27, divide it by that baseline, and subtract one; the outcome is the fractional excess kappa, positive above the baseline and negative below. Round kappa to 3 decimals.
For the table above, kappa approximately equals 0.004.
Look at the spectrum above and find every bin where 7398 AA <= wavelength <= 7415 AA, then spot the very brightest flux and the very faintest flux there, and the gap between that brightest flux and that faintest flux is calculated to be 2.5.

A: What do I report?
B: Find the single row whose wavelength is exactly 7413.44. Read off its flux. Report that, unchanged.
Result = 19.36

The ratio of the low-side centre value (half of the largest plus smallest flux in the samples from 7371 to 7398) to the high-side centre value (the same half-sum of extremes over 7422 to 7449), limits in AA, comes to 0.98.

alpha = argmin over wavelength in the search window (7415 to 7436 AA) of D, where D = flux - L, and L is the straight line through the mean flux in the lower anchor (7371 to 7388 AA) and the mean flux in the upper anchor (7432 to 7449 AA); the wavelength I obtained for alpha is 7416.85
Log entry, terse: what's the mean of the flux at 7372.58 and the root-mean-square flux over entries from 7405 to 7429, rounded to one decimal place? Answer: 20.0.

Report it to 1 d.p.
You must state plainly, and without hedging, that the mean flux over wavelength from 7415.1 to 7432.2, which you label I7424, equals 20.2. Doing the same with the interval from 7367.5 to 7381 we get 20.3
